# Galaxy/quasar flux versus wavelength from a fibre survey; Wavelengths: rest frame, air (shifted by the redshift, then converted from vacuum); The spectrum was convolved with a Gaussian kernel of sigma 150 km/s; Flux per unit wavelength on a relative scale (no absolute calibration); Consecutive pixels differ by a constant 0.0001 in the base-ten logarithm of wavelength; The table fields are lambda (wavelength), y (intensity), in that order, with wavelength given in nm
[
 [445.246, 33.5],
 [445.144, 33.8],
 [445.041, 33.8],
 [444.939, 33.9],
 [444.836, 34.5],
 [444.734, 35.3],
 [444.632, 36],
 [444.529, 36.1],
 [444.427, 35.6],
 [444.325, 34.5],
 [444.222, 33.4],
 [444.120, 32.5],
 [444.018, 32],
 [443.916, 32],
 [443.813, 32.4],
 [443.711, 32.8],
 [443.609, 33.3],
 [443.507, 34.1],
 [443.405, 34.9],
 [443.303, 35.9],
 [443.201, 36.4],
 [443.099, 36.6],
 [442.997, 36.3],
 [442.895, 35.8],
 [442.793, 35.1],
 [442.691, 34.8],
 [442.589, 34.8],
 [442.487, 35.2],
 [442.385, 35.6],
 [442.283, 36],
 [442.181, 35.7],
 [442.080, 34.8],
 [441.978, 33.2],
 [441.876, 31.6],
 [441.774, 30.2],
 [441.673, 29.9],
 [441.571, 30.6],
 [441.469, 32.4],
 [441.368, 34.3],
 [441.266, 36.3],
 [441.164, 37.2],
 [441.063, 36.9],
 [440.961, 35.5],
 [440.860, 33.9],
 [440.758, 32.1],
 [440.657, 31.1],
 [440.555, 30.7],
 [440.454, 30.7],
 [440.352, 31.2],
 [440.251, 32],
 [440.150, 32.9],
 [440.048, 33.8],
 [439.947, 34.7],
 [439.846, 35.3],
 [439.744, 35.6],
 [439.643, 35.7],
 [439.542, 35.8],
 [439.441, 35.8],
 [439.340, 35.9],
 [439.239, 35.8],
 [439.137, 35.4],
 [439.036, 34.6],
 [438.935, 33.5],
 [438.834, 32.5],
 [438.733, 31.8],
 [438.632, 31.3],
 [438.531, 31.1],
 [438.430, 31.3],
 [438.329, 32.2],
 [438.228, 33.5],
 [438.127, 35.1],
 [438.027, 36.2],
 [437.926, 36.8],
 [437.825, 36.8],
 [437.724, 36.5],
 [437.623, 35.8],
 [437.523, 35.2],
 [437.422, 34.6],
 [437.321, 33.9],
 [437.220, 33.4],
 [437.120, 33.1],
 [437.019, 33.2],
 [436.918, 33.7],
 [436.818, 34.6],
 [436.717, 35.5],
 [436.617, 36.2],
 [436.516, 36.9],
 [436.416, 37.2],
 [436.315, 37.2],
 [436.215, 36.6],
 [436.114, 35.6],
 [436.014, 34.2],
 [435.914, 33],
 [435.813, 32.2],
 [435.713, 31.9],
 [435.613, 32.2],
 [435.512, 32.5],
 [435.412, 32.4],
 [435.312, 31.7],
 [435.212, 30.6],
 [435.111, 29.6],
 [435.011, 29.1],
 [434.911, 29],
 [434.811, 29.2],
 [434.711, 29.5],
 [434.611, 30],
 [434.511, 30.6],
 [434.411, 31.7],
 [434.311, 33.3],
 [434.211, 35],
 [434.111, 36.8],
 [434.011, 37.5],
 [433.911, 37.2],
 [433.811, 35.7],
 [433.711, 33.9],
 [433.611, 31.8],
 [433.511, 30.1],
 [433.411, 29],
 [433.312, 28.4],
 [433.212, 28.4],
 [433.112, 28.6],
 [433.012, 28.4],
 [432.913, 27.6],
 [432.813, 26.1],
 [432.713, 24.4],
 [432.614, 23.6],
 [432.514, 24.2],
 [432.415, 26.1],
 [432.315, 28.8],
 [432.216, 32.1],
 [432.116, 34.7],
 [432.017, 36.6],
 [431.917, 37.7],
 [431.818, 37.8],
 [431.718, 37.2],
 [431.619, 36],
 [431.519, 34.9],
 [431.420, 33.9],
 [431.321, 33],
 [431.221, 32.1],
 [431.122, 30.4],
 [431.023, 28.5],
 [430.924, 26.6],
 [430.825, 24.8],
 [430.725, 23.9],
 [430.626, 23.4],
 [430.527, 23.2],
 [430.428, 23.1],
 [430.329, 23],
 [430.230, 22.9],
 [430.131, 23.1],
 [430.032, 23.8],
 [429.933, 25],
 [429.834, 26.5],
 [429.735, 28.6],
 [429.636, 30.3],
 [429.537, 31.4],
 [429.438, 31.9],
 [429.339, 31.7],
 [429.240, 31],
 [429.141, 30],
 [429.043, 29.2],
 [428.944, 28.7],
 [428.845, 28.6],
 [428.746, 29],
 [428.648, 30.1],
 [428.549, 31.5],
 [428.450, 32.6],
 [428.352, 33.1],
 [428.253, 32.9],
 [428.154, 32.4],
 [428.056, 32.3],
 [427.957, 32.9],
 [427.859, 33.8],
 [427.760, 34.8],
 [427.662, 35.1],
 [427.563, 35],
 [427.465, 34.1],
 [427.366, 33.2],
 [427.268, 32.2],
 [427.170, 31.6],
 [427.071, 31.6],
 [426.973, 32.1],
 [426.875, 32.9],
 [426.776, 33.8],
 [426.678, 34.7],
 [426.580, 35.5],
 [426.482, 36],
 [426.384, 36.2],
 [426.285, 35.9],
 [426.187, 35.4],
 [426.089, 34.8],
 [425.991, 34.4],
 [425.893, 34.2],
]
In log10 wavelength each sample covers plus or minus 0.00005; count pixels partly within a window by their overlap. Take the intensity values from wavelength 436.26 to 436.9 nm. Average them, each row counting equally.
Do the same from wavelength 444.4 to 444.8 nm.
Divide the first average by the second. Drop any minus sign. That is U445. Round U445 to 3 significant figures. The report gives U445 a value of 1.01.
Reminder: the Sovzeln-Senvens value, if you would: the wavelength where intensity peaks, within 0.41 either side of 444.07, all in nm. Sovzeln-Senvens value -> 444.427 nm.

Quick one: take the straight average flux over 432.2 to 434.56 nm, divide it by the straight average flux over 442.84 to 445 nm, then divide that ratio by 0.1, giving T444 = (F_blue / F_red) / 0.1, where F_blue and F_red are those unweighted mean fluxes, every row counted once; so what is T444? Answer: 8.8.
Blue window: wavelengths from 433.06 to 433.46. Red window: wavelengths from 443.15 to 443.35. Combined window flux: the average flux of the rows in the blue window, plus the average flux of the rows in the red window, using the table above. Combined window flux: 65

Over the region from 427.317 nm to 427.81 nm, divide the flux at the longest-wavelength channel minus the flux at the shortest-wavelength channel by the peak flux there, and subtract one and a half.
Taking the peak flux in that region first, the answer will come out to -1.45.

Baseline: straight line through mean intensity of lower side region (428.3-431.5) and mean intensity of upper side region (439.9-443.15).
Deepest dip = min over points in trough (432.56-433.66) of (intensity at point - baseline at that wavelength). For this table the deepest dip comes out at -6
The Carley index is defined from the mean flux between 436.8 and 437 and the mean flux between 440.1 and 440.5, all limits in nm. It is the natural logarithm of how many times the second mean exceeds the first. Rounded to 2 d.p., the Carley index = -0.07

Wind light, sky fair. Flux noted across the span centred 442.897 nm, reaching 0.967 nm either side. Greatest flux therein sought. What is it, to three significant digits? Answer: 36.6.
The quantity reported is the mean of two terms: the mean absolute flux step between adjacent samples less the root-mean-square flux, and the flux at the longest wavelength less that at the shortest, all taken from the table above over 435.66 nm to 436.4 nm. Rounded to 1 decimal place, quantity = -14.1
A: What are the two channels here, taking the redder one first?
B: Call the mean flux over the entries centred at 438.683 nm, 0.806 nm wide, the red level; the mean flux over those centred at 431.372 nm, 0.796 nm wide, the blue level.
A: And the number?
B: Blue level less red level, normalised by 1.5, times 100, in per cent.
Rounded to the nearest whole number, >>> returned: 64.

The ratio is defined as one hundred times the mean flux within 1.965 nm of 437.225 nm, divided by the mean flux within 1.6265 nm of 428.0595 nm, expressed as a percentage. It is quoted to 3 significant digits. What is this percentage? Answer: 106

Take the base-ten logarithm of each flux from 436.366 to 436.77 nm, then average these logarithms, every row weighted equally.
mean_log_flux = 1.562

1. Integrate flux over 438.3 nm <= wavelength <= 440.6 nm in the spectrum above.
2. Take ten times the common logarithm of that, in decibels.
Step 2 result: 18.9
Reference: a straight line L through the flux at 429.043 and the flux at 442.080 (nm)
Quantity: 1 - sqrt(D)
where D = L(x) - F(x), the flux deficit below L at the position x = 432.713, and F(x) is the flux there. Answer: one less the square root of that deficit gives -1.5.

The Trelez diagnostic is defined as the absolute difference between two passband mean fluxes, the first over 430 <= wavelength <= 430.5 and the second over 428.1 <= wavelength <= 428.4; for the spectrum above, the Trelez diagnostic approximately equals 9.6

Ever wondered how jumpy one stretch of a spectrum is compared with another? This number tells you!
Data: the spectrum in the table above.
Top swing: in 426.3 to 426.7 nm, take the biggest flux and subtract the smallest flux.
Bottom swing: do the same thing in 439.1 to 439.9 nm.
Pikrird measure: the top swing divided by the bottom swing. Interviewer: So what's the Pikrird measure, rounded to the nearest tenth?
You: 2.5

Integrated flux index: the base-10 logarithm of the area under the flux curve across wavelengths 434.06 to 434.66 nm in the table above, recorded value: 1.30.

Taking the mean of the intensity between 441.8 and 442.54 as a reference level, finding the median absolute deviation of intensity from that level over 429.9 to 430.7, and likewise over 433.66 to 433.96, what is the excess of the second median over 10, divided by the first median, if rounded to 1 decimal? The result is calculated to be -0.8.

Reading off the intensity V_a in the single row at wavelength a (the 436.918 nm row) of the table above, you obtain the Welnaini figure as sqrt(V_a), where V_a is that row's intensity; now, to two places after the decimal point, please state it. 5.81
